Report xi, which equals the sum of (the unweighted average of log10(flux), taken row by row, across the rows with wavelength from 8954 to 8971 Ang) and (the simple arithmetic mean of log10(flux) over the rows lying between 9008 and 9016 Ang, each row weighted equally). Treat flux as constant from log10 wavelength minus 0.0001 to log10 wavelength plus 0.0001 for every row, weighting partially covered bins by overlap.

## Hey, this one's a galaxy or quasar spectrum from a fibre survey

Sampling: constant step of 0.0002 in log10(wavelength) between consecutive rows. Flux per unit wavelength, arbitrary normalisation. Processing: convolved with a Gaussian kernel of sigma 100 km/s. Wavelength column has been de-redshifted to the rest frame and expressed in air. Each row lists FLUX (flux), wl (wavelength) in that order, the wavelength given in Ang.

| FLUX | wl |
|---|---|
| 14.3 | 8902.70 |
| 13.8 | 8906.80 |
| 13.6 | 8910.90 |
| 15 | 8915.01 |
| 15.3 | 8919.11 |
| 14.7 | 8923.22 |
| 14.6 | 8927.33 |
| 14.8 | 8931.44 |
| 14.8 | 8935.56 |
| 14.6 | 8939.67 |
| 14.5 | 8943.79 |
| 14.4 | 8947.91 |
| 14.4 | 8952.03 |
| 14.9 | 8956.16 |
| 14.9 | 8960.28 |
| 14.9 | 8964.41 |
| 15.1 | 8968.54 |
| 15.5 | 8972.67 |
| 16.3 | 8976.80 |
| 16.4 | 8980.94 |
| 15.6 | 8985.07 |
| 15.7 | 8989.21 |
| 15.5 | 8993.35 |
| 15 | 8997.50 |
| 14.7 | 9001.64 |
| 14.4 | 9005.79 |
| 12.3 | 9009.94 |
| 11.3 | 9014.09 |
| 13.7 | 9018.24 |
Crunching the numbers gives 2.25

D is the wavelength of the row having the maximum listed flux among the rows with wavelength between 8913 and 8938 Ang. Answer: 8919.11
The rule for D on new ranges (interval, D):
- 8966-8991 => 8980.94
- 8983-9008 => 8989.21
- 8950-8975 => 8972.67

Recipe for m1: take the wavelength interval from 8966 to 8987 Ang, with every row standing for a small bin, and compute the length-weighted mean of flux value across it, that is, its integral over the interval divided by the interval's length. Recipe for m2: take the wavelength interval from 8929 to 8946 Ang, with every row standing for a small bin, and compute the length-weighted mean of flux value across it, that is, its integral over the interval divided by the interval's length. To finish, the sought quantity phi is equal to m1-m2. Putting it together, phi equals 1.1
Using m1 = 15.8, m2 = 14.7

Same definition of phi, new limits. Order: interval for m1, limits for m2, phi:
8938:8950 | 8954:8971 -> -0.5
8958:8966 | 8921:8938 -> 0.2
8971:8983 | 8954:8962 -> 1.2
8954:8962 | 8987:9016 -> 0.7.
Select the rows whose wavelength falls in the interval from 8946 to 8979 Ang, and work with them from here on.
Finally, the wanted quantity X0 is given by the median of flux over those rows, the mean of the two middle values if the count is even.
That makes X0 14.9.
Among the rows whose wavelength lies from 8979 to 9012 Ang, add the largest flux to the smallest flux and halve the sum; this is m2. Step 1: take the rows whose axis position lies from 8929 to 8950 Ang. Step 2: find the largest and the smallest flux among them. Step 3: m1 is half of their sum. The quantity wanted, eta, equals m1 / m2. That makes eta 1.02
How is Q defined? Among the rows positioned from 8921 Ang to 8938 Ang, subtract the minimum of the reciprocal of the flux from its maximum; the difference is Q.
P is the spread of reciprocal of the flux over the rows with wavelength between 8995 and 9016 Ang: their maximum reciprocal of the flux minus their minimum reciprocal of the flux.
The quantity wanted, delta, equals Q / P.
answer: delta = 0.0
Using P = 0.022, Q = 0.0009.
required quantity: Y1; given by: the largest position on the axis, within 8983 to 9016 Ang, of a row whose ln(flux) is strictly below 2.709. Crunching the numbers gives 9014.09 Ang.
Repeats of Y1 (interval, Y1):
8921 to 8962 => 8960.28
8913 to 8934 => 8931.44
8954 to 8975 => 8964.41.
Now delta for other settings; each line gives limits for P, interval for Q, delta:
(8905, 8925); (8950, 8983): 1.0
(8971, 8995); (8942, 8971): 0.9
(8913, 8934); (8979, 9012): 6.5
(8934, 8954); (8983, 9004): 2.3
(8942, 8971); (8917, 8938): 1.0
